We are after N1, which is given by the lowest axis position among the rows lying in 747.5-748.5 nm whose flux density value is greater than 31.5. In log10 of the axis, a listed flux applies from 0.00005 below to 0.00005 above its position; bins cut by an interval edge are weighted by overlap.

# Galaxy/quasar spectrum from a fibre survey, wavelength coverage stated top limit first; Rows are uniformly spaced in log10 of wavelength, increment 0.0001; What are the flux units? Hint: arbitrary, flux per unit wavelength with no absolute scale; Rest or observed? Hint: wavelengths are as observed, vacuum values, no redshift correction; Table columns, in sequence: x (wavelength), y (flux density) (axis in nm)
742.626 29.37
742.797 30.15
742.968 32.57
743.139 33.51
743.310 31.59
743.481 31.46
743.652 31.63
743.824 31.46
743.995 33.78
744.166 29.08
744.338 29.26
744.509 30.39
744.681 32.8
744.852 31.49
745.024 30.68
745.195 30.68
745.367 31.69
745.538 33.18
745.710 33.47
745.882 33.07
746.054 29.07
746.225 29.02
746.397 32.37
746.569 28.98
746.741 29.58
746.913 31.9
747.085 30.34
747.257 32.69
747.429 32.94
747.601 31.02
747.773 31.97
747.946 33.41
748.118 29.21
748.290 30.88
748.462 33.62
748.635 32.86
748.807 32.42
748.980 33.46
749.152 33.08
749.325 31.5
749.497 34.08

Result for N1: 747.773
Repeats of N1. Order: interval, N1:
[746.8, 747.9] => 746.913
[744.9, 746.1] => 745.367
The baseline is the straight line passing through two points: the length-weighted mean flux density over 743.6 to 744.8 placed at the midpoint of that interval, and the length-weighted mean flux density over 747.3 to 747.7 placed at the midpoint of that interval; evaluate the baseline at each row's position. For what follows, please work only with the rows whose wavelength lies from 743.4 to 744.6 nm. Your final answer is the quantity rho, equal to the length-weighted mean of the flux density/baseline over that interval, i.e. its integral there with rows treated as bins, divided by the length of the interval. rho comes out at 0.996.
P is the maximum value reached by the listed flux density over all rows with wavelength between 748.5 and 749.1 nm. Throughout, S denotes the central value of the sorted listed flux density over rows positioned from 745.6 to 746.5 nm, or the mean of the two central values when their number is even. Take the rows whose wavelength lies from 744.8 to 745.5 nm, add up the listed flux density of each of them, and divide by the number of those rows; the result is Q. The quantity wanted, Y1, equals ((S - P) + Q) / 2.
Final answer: 15.0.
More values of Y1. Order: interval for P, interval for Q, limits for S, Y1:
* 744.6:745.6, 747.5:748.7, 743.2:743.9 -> 15.1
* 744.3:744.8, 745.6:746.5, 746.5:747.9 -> 15.0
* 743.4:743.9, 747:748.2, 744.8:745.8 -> 15.8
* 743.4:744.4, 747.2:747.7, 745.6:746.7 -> 14.6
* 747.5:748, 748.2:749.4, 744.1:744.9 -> 14.8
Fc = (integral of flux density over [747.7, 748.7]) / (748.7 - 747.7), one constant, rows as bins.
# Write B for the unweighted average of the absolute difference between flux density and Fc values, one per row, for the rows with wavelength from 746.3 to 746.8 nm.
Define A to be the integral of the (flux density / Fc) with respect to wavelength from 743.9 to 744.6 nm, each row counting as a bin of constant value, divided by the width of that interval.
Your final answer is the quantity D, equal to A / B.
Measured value 0.50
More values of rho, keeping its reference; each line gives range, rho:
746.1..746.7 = 0.945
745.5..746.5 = 0.997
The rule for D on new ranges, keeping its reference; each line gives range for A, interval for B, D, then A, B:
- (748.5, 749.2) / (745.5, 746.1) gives 0.61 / 1.03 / 1.7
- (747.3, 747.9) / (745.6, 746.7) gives 0.51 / 1.00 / 2.0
